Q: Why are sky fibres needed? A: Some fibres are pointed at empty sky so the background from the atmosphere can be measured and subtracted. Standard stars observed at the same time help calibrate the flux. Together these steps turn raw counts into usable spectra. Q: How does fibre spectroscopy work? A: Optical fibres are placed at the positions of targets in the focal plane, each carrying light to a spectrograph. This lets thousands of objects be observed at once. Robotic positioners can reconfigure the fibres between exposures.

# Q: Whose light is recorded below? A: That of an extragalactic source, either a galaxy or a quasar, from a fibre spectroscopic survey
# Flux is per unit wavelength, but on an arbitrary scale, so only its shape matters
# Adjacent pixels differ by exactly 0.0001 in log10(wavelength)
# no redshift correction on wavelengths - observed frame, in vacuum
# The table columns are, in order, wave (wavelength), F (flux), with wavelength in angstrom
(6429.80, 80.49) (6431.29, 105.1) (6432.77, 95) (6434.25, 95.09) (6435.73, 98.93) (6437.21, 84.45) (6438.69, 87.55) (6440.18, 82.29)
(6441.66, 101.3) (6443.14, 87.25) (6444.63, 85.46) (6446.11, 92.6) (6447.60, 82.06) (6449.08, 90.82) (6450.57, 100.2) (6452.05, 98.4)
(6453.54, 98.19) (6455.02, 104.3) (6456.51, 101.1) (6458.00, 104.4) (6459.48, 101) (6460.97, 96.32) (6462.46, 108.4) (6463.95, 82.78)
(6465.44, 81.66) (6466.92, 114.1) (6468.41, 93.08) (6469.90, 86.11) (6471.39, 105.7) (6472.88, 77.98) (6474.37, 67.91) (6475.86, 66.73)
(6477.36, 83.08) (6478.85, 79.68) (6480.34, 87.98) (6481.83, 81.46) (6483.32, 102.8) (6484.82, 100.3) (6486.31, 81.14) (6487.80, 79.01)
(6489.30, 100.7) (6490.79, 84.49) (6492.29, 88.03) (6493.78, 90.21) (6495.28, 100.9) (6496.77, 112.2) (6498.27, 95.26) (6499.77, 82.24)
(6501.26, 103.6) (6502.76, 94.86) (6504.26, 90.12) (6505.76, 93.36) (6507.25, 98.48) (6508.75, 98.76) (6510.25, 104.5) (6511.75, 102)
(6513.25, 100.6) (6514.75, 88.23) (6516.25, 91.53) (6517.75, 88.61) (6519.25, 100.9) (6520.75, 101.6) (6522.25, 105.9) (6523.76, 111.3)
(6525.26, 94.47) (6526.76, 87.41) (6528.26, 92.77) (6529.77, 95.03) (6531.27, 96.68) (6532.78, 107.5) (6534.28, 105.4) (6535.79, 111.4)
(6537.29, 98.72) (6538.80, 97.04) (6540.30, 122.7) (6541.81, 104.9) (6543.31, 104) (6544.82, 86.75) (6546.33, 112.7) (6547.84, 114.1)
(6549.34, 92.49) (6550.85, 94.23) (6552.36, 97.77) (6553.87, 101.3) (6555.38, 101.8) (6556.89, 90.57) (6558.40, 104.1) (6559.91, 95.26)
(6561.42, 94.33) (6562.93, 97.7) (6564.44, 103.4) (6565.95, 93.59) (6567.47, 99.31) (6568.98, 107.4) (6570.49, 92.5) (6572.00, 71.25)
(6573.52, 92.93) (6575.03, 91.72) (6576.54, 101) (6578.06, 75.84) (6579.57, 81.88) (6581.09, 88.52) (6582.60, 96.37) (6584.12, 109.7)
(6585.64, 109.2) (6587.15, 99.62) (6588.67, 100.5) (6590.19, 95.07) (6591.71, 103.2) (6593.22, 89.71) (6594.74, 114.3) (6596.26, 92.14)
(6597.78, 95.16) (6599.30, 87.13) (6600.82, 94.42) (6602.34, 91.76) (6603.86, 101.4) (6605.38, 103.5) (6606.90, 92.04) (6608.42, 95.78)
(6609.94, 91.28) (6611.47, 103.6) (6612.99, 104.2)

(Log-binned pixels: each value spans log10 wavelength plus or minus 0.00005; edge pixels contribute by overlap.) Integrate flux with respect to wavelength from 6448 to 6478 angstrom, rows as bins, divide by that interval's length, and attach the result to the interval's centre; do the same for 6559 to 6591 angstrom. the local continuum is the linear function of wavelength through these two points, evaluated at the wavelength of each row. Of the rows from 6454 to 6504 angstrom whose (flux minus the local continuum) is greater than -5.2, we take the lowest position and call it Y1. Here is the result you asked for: 6455.02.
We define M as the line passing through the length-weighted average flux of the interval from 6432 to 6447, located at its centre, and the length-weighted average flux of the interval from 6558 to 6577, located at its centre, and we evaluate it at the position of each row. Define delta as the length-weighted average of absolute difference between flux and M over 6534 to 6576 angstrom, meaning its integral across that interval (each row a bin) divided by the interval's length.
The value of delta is 8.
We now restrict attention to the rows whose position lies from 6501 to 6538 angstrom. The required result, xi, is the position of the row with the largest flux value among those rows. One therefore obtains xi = 6535.79 angstrom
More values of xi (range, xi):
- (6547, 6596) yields 6594.74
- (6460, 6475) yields 6466.92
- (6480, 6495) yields 6483.32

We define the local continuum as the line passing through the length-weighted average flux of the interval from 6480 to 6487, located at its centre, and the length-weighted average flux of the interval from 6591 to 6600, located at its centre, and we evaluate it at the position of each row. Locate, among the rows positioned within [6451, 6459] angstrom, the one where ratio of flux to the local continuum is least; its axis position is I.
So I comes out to 6453.54 angstrom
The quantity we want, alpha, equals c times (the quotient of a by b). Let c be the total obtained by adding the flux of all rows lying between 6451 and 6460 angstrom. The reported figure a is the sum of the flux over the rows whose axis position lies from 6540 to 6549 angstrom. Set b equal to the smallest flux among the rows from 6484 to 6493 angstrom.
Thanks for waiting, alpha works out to 4960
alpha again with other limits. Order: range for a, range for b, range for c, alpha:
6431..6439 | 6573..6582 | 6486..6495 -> 3908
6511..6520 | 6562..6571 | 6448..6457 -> 3666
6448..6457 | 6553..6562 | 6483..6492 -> 3591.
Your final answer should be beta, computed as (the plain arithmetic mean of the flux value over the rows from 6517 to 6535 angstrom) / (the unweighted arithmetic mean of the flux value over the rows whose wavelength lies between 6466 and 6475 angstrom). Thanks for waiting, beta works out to 1.09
